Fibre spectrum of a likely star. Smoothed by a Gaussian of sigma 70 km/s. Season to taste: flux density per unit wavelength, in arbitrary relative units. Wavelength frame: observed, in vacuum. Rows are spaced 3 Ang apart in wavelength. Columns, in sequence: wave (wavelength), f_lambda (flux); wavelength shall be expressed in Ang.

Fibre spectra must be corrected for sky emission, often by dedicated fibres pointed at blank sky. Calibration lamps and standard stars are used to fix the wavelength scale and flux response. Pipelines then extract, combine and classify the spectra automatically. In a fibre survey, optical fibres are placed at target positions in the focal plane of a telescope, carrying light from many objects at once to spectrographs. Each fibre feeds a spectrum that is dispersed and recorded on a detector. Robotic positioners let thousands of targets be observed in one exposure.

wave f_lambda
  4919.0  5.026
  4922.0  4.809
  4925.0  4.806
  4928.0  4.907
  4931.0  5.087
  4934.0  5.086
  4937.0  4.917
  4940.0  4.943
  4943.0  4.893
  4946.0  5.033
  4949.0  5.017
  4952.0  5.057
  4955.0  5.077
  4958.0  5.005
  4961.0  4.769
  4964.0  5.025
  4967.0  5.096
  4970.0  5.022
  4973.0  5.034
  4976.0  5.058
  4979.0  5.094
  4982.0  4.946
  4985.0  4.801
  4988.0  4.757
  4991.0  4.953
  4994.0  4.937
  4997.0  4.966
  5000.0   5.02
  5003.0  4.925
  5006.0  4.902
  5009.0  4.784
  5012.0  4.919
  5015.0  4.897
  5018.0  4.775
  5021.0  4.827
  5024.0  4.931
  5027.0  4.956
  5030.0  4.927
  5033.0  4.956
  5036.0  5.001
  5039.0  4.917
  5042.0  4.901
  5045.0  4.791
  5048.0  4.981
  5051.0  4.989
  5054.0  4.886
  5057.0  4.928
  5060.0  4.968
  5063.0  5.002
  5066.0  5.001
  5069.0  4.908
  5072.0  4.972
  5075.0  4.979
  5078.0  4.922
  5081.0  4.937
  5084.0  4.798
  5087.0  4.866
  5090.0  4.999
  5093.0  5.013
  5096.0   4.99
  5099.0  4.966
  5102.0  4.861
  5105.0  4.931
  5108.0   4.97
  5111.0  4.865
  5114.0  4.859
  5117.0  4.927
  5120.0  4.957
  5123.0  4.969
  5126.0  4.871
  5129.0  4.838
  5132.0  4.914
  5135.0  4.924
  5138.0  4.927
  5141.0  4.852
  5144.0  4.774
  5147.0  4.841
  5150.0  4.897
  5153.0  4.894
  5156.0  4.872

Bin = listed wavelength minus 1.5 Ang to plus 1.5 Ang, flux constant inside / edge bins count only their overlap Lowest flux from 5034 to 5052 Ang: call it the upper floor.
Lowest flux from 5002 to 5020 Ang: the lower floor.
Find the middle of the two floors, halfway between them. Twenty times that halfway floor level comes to 95.7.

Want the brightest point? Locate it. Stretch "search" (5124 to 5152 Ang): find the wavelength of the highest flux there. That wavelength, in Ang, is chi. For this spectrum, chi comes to 5138.0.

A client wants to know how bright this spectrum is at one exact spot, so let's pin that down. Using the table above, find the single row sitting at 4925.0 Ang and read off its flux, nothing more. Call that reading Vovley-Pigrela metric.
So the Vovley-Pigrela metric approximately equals 4.806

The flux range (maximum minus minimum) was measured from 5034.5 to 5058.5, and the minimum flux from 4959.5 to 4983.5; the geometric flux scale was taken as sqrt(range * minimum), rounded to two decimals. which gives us 1.00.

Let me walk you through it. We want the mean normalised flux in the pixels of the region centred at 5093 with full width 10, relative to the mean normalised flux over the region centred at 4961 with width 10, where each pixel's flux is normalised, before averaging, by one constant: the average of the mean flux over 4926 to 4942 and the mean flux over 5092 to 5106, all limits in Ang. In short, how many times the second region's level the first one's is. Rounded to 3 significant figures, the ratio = 1.01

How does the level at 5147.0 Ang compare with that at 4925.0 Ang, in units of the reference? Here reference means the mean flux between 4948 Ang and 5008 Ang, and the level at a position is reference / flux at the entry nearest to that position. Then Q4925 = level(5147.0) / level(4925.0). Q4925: 0.99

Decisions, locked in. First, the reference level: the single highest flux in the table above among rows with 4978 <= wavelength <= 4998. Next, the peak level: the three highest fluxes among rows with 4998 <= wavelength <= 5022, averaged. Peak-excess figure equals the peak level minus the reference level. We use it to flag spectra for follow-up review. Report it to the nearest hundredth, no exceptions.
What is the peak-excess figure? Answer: -0.14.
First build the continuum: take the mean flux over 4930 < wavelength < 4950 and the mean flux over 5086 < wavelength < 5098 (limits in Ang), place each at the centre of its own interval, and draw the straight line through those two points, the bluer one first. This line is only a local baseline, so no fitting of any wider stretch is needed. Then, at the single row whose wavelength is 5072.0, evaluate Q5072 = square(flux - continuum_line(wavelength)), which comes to 0.0000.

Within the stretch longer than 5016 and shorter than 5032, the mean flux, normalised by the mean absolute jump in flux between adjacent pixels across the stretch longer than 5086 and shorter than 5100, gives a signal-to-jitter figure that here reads 101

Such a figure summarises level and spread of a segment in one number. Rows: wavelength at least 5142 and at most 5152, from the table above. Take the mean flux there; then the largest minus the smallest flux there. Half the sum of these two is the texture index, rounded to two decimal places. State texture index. 2.48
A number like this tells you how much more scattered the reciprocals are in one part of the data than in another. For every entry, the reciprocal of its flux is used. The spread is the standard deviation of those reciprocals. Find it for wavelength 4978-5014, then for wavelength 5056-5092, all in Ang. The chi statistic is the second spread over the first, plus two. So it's 2.63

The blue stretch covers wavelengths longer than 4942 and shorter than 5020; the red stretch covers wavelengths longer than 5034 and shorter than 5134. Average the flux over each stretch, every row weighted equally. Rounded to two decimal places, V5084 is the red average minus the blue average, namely -0.02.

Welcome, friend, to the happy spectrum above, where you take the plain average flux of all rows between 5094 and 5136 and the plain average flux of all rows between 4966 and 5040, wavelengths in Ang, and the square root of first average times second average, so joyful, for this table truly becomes 4.927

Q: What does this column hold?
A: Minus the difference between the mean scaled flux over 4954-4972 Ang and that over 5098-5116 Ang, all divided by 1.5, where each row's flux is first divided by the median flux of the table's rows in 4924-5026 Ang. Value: -0.012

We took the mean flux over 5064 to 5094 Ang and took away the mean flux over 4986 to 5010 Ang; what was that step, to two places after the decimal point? 0.03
